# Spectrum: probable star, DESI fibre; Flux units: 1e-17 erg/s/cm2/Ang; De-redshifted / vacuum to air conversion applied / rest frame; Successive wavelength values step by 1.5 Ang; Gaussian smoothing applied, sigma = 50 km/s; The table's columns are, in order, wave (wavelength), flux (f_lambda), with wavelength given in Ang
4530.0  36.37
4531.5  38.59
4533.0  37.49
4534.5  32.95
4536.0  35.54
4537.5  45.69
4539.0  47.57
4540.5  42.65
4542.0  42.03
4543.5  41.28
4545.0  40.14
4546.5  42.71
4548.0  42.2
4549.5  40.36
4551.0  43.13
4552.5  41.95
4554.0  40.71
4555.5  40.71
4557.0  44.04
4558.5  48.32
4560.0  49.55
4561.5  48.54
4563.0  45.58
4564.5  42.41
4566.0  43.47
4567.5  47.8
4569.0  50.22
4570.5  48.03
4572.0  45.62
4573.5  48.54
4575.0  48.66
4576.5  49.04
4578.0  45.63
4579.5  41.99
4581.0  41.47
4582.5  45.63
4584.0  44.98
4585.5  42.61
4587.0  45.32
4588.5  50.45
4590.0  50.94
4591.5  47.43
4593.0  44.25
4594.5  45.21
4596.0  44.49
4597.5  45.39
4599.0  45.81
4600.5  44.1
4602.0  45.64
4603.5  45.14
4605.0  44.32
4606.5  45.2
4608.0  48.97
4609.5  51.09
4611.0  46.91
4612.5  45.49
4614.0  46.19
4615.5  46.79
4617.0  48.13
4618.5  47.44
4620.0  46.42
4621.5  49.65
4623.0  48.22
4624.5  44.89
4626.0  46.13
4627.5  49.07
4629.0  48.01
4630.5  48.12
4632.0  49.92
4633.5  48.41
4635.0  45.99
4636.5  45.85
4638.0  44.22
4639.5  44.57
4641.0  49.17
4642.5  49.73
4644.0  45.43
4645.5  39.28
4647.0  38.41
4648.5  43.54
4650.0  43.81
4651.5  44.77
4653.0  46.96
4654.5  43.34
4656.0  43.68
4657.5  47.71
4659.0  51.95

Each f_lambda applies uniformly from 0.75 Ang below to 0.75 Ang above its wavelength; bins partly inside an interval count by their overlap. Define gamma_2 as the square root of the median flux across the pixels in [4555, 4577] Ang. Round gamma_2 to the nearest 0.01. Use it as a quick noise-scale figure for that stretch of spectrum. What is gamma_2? 6.93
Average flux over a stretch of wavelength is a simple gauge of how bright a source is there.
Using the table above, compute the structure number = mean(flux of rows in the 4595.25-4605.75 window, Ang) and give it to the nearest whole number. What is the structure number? 45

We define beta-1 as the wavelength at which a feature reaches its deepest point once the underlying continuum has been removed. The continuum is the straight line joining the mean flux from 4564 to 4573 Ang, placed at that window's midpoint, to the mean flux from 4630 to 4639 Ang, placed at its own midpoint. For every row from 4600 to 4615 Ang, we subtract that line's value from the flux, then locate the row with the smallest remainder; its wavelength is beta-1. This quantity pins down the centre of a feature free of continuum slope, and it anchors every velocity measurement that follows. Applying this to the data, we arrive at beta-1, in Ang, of 4600.5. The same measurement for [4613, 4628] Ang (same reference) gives 4624.5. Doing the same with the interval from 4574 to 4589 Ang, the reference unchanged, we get 4581.0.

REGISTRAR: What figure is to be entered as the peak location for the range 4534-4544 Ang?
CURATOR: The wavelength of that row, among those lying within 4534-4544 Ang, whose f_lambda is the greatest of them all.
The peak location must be 4539.0 Ang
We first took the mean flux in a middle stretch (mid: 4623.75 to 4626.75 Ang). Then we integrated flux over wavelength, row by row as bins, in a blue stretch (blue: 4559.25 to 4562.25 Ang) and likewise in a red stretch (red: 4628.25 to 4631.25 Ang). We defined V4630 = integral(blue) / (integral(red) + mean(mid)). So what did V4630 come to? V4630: 0.78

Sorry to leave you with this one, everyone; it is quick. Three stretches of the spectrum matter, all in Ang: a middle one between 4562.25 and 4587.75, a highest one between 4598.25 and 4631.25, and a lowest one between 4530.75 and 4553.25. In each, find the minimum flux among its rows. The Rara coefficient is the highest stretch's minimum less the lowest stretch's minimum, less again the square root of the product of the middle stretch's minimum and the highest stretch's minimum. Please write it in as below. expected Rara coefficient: -31.6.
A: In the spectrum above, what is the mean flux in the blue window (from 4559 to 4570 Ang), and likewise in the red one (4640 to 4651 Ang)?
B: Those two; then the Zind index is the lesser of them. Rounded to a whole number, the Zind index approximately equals 44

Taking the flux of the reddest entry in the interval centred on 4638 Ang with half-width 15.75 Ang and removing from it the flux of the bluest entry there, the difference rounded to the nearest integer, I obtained -1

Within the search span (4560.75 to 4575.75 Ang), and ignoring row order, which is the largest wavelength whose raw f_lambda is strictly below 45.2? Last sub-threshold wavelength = 4566.0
